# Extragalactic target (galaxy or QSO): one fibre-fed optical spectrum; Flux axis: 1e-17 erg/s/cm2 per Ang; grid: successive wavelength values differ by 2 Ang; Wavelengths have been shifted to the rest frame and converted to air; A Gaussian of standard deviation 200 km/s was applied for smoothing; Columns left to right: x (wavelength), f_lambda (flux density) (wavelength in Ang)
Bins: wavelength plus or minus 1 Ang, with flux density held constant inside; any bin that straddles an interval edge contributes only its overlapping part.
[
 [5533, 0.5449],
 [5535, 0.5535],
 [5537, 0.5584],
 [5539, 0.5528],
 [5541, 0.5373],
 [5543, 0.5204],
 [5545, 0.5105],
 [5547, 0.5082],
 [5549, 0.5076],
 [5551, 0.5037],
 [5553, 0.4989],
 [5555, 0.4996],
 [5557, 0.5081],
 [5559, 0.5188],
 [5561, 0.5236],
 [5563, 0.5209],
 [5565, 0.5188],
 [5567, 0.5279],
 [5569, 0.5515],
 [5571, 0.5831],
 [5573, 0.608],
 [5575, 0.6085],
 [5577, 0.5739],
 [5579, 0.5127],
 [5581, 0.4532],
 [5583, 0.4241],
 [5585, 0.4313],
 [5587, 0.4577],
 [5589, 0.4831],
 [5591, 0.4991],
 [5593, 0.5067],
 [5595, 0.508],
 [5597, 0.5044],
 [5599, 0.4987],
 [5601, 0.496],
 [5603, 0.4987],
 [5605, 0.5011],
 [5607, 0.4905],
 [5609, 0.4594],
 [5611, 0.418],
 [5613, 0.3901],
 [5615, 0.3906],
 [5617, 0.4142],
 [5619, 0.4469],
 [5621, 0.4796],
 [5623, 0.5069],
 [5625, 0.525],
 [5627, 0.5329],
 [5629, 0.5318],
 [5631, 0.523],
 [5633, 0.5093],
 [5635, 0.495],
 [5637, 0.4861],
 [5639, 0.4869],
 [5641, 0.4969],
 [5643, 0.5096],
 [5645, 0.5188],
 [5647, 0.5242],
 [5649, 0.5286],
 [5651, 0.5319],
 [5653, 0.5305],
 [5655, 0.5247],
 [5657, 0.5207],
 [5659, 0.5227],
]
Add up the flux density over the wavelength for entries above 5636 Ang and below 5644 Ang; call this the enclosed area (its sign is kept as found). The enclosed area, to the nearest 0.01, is 3.96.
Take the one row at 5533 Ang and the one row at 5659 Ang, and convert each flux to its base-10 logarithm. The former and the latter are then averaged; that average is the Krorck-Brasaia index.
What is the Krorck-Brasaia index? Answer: -0.273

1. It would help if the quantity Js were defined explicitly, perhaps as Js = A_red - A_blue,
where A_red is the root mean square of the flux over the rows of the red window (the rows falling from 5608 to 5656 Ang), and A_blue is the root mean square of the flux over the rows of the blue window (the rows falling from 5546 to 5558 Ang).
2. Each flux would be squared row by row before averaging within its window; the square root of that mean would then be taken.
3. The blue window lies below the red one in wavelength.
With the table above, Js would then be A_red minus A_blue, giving -0.01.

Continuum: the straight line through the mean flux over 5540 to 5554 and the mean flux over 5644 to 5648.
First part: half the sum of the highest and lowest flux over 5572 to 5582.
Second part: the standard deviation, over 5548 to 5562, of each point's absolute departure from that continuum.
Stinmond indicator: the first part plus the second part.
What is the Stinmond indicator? 0.53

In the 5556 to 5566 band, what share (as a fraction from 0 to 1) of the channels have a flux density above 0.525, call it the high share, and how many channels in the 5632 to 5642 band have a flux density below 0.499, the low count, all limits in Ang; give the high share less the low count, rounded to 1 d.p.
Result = -4.0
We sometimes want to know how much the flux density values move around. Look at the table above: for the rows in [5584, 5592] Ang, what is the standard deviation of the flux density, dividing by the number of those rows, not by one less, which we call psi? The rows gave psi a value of 0.026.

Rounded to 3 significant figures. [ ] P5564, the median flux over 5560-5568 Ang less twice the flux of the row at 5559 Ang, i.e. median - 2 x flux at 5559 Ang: -0.515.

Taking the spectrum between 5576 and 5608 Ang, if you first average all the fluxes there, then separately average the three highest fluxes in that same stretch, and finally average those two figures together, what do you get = 0.511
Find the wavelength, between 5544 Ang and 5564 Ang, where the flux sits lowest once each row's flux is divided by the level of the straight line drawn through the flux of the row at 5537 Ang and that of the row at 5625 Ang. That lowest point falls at 5553 Ang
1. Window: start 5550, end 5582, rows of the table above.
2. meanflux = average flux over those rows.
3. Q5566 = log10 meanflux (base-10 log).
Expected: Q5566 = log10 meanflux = -0.274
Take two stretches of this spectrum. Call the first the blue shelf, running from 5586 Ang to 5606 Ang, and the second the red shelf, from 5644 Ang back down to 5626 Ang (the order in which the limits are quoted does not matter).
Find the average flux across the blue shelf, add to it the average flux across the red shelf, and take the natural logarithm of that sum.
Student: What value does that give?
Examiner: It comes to 0.0033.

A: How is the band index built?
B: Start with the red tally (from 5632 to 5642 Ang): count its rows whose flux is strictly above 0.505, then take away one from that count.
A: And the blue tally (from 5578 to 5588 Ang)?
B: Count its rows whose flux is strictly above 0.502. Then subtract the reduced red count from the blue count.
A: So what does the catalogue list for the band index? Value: 1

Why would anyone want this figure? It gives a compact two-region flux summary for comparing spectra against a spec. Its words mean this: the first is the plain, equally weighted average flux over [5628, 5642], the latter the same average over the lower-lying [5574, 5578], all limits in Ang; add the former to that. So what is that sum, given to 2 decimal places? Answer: 1.10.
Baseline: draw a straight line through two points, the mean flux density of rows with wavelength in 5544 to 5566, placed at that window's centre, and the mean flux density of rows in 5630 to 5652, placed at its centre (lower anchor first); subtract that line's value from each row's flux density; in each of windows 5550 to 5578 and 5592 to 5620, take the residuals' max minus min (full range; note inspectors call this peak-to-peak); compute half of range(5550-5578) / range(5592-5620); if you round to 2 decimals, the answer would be 0.47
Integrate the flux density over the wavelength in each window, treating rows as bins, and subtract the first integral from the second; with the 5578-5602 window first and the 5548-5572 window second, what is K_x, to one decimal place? 1.0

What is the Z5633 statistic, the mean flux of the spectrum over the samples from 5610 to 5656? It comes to 0.491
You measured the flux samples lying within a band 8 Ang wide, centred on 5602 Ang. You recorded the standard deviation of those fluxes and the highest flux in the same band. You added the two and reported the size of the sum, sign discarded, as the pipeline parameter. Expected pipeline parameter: 0.503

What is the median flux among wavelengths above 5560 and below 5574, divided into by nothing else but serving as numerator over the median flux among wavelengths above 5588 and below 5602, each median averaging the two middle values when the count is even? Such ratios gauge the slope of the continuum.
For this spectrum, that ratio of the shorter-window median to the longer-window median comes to 1.06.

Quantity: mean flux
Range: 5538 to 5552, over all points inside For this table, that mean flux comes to 0.52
